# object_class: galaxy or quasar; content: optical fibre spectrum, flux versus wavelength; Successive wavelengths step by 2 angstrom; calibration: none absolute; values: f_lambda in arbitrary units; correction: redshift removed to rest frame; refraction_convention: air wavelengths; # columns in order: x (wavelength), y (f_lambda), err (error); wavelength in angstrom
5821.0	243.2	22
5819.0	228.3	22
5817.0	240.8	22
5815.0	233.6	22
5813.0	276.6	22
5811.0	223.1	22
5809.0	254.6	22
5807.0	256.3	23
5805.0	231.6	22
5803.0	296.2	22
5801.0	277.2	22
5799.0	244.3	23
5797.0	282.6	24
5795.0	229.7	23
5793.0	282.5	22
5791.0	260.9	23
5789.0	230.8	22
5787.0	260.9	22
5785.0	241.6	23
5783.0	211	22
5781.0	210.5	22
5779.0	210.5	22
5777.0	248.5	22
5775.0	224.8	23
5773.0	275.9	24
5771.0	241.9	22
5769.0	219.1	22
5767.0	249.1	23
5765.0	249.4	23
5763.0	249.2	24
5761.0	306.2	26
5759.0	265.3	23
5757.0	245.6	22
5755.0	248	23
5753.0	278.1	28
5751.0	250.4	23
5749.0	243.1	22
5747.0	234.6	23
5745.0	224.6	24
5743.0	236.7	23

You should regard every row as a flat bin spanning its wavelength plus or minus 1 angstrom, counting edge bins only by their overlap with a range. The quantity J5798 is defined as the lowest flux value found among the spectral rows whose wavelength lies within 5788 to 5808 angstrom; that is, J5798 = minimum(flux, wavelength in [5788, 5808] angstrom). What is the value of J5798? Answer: 229.7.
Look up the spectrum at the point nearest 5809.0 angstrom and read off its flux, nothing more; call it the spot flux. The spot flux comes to 254.6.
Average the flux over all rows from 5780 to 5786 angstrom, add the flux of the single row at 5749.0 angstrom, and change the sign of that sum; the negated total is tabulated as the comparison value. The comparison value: -464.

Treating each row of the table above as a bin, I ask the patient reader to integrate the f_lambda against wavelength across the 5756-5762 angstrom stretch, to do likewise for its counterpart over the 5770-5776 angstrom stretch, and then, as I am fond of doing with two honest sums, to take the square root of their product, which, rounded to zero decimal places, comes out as 1558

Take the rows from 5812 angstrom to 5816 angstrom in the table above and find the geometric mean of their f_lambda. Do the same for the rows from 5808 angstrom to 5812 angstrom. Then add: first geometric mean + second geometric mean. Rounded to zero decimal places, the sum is 493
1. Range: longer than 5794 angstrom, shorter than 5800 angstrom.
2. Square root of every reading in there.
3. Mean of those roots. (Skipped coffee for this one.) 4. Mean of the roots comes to 15.9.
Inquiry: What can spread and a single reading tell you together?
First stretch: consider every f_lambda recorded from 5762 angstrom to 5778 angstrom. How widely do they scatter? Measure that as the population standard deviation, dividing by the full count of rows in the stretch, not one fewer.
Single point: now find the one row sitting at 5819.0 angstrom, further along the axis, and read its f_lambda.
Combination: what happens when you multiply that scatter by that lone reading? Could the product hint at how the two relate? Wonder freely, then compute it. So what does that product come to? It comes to 3707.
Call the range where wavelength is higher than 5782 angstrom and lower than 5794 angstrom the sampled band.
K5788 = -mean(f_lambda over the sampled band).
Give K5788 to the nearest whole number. -248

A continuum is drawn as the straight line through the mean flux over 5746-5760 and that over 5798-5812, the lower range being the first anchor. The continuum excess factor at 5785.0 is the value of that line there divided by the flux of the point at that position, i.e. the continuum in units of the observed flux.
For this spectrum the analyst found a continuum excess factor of 1.05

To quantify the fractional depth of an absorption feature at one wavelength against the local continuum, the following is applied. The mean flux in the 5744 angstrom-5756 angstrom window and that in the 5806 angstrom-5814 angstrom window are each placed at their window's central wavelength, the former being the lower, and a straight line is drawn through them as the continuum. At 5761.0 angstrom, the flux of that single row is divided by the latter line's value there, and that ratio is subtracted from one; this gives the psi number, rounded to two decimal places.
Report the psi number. -0.24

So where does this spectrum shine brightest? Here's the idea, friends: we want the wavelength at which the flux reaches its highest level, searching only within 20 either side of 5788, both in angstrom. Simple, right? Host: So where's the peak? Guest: 5803.0 angstrom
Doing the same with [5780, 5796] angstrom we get 5793.0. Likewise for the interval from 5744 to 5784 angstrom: 5761.0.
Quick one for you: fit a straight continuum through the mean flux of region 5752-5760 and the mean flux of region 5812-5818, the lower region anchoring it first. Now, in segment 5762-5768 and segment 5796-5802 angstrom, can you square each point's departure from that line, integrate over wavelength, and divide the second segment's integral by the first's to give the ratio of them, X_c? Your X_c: 6.92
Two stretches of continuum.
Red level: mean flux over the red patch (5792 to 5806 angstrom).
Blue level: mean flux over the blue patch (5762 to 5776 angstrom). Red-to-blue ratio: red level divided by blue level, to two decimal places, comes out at 1.08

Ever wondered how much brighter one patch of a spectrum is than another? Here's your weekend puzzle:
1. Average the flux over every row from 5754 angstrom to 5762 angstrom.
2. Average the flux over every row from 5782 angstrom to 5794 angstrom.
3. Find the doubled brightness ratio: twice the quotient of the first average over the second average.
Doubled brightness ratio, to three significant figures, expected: 2.15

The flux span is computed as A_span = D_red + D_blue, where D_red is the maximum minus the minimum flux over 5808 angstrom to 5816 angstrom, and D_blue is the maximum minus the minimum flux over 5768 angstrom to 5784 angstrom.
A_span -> 119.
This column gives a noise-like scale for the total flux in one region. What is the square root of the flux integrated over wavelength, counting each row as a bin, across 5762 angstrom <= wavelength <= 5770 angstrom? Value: 44.0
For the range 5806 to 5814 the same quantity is 45.0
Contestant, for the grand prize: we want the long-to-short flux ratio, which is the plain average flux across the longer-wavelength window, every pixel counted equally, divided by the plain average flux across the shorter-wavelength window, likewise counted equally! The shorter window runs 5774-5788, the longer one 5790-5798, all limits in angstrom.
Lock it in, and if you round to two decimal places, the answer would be 1.15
